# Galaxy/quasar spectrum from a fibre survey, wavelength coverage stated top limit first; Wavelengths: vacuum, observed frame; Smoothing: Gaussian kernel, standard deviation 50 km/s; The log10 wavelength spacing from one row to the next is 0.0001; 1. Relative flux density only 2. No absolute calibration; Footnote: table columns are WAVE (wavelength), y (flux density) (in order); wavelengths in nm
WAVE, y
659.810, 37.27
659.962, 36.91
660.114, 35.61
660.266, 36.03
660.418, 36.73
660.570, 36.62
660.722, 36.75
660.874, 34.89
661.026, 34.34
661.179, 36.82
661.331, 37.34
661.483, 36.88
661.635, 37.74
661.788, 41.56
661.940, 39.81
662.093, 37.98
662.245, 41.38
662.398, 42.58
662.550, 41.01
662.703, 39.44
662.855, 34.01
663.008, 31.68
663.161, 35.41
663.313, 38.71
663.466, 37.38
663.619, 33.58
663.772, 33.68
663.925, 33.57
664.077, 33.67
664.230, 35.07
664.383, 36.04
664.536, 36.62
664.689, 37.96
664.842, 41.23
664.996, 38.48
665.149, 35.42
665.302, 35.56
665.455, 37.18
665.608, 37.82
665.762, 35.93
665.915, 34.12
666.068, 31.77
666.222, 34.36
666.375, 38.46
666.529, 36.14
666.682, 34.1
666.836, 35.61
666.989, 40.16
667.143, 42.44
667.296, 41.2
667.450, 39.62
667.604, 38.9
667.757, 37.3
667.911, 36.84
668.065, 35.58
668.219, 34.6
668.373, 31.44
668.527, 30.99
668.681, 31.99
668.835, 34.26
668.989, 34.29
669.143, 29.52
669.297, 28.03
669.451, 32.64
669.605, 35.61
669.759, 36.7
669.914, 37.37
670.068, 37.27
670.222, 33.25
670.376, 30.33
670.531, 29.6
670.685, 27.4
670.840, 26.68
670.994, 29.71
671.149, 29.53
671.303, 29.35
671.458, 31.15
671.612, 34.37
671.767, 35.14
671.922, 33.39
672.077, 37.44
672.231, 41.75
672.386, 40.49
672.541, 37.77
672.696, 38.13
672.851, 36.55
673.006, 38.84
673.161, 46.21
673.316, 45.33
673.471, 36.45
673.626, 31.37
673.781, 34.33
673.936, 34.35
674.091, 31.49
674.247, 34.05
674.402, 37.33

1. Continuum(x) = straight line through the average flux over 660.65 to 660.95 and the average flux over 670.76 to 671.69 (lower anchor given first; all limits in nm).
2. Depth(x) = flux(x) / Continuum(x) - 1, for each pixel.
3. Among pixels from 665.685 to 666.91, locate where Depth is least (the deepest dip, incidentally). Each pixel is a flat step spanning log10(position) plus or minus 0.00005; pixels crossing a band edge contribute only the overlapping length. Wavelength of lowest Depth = 666.068 nm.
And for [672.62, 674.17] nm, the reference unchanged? 673.626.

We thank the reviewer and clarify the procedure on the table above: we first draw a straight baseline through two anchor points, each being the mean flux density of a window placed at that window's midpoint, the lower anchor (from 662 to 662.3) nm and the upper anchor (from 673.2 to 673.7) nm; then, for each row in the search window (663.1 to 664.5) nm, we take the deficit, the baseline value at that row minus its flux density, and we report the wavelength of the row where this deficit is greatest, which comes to 663.619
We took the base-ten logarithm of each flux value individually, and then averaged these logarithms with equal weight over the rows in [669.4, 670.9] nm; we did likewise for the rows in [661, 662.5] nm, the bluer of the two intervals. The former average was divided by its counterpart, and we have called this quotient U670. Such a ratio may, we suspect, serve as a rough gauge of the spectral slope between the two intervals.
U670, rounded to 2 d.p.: 0.95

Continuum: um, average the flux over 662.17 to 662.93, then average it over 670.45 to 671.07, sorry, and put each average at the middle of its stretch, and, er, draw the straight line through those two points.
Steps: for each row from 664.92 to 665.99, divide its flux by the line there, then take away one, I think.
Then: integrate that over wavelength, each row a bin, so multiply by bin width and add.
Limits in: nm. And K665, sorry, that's 0.020 nm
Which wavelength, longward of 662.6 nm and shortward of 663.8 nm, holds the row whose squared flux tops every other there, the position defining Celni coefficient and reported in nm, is 662.703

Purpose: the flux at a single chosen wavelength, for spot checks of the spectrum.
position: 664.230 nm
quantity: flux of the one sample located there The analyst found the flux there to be 35.07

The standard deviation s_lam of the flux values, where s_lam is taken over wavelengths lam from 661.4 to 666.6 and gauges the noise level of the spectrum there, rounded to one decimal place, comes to 2.8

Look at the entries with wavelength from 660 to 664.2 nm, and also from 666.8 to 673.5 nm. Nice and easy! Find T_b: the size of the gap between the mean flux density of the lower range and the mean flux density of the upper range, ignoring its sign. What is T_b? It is 1.6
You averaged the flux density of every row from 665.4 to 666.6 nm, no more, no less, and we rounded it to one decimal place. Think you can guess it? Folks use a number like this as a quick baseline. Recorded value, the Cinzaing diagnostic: 35.7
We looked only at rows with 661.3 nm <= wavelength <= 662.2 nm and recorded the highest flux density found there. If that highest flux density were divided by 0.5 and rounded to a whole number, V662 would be 83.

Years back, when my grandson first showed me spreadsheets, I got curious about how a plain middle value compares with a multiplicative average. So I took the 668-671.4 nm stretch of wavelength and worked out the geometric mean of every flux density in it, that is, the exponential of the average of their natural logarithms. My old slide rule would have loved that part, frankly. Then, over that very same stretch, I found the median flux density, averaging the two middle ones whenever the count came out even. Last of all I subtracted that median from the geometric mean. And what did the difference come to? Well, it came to 0.2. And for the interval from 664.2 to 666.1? 0.3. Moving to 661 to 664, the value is -0.2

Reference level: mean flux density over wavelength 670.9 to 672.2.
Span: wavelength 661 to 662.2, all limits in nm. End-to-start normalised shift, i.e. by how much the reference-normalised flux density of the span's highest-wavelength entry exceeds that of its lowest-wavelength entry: 0.11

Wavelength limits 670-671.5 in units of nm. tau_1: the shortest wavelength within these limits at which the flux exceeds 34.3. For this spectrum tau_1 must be 670.068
